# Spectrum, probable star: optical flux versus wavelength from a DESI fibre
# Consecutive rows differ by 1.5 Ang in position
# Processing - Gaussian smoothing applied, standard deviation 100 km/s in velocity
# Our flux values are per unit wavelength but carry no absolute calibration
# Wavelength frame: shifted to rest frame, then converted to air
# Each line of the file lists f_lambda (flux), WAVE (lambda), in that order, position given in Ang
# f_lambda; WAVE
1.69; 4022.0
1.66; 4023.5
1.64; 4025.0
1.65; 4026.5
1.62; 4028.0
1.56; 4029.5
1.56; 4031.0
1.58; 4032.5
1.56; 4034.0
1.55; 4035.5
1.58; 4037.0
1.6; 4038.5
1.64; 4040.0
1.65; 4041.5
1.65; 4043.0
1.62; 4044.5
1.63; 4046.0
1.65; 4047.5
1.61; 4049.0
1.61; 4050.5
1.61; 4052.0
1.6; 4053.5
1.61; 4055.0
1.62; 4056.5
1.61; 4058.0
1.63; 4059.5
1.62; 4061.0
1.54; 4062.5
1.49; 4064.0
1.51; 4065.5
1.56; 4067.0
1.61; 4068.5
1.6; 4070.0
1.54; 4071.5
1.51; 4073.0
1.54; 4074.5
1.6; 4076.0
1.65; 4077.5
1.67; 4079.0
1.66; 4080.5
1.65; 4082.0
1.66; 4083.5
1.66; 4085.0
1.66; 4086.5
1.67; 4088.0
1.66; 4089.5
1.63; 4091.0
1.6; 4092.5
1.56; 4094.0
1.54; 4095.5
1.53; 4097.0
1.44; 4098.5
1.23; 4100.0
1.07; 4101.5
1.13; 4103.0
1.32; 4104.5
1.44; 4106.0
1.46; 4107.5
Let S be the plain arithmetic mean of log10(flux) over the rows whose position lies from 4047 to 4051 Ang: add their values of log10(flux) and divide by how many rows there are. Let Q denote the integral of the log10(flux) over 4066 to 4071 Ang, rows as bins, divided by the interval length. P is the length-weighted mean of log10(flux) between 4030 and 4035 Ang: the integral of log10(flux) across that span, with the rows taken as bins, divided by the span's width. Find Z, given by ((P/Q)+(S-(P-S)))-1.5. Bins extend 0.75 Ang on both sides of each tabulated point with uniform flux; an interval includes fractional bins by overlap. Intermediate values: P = 0.195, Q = 0.200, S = 0.210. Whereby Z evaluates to -0.30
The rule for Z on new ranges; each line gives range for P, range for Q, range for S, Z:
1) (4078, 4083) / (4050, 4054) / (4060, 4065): -0.27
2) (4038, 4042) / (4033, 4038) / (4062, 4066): -0.26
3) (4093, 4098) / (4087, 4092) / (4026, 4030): -0.41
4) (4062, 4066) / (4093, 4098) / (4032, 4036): -0.34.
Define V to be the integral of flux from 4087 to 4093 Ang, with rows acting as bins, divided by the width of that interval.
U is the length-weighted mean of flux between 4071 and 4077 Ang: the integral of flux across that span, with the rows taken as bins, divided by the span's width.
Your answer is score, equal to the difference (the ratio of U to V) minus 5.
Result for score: -4.06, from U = 1.55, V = 1.64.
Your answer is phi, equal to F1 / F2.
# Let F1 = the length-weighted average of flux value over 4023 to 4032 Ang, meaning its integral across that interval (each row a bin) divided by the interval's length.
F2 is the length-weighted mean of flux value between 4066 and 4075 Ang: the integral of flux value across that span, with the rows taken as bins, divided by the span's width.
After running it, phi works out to 1.03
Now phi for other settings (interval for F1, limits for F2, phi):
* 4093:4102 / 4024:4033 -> 0.88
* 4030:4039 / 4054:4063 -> 0.98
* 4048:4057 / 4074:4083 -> 0.99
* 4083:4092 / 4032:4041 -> 1.04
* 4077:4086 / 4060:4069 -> 1.07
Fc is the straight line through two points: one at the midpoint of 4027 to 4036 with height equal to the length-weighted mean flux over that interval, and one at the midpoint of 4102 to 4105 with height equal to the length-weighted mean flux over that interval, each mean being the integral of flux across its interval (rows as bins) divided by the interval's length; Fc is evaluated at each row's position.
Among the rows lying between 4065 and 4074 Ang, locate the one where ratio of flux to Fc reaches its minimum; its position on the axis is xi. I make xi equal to 4065.5 Ang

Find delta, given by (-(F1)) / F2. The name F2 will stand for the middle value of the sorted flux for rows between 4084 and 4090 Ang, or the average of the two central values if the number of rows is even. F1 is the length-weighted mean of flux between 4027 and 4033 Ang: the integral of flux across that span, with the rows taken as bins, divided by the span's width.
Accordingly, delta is -0.95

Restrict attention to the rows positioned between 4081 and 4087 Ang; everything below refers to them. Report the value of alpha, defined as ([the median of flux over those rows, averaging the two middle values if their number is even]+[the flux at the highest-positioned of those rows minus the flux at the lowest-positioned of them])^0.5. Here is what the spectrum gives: 1.29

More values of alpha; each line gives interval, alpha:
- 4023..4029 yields 1.27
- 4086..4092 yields 1.28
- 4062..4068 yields 1.24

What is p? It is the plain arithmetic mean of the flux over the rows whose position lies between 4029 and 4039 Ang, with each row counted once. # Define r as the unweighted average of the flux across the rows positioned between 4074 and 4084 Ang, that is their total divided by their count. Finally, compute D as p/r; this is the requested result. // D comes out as 0.96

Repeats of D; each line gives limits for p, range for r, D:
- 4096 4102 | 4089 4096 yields 0.82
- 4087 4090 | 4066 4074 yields 1.06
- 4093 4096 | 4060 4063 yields 0.98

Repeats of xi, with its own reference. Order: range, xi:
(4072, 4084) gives 4073.0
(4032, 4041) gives 4035.5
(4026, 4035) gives 4029.5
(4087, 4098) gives 4097.0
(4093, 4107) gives 4101.5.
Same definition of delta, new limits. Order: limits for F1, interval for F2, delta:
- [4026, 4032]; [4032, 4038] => -1.02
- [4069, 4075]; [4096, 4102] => -1.16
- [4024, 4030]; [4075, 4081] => -0.98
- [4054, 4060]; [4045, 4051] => -1.00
